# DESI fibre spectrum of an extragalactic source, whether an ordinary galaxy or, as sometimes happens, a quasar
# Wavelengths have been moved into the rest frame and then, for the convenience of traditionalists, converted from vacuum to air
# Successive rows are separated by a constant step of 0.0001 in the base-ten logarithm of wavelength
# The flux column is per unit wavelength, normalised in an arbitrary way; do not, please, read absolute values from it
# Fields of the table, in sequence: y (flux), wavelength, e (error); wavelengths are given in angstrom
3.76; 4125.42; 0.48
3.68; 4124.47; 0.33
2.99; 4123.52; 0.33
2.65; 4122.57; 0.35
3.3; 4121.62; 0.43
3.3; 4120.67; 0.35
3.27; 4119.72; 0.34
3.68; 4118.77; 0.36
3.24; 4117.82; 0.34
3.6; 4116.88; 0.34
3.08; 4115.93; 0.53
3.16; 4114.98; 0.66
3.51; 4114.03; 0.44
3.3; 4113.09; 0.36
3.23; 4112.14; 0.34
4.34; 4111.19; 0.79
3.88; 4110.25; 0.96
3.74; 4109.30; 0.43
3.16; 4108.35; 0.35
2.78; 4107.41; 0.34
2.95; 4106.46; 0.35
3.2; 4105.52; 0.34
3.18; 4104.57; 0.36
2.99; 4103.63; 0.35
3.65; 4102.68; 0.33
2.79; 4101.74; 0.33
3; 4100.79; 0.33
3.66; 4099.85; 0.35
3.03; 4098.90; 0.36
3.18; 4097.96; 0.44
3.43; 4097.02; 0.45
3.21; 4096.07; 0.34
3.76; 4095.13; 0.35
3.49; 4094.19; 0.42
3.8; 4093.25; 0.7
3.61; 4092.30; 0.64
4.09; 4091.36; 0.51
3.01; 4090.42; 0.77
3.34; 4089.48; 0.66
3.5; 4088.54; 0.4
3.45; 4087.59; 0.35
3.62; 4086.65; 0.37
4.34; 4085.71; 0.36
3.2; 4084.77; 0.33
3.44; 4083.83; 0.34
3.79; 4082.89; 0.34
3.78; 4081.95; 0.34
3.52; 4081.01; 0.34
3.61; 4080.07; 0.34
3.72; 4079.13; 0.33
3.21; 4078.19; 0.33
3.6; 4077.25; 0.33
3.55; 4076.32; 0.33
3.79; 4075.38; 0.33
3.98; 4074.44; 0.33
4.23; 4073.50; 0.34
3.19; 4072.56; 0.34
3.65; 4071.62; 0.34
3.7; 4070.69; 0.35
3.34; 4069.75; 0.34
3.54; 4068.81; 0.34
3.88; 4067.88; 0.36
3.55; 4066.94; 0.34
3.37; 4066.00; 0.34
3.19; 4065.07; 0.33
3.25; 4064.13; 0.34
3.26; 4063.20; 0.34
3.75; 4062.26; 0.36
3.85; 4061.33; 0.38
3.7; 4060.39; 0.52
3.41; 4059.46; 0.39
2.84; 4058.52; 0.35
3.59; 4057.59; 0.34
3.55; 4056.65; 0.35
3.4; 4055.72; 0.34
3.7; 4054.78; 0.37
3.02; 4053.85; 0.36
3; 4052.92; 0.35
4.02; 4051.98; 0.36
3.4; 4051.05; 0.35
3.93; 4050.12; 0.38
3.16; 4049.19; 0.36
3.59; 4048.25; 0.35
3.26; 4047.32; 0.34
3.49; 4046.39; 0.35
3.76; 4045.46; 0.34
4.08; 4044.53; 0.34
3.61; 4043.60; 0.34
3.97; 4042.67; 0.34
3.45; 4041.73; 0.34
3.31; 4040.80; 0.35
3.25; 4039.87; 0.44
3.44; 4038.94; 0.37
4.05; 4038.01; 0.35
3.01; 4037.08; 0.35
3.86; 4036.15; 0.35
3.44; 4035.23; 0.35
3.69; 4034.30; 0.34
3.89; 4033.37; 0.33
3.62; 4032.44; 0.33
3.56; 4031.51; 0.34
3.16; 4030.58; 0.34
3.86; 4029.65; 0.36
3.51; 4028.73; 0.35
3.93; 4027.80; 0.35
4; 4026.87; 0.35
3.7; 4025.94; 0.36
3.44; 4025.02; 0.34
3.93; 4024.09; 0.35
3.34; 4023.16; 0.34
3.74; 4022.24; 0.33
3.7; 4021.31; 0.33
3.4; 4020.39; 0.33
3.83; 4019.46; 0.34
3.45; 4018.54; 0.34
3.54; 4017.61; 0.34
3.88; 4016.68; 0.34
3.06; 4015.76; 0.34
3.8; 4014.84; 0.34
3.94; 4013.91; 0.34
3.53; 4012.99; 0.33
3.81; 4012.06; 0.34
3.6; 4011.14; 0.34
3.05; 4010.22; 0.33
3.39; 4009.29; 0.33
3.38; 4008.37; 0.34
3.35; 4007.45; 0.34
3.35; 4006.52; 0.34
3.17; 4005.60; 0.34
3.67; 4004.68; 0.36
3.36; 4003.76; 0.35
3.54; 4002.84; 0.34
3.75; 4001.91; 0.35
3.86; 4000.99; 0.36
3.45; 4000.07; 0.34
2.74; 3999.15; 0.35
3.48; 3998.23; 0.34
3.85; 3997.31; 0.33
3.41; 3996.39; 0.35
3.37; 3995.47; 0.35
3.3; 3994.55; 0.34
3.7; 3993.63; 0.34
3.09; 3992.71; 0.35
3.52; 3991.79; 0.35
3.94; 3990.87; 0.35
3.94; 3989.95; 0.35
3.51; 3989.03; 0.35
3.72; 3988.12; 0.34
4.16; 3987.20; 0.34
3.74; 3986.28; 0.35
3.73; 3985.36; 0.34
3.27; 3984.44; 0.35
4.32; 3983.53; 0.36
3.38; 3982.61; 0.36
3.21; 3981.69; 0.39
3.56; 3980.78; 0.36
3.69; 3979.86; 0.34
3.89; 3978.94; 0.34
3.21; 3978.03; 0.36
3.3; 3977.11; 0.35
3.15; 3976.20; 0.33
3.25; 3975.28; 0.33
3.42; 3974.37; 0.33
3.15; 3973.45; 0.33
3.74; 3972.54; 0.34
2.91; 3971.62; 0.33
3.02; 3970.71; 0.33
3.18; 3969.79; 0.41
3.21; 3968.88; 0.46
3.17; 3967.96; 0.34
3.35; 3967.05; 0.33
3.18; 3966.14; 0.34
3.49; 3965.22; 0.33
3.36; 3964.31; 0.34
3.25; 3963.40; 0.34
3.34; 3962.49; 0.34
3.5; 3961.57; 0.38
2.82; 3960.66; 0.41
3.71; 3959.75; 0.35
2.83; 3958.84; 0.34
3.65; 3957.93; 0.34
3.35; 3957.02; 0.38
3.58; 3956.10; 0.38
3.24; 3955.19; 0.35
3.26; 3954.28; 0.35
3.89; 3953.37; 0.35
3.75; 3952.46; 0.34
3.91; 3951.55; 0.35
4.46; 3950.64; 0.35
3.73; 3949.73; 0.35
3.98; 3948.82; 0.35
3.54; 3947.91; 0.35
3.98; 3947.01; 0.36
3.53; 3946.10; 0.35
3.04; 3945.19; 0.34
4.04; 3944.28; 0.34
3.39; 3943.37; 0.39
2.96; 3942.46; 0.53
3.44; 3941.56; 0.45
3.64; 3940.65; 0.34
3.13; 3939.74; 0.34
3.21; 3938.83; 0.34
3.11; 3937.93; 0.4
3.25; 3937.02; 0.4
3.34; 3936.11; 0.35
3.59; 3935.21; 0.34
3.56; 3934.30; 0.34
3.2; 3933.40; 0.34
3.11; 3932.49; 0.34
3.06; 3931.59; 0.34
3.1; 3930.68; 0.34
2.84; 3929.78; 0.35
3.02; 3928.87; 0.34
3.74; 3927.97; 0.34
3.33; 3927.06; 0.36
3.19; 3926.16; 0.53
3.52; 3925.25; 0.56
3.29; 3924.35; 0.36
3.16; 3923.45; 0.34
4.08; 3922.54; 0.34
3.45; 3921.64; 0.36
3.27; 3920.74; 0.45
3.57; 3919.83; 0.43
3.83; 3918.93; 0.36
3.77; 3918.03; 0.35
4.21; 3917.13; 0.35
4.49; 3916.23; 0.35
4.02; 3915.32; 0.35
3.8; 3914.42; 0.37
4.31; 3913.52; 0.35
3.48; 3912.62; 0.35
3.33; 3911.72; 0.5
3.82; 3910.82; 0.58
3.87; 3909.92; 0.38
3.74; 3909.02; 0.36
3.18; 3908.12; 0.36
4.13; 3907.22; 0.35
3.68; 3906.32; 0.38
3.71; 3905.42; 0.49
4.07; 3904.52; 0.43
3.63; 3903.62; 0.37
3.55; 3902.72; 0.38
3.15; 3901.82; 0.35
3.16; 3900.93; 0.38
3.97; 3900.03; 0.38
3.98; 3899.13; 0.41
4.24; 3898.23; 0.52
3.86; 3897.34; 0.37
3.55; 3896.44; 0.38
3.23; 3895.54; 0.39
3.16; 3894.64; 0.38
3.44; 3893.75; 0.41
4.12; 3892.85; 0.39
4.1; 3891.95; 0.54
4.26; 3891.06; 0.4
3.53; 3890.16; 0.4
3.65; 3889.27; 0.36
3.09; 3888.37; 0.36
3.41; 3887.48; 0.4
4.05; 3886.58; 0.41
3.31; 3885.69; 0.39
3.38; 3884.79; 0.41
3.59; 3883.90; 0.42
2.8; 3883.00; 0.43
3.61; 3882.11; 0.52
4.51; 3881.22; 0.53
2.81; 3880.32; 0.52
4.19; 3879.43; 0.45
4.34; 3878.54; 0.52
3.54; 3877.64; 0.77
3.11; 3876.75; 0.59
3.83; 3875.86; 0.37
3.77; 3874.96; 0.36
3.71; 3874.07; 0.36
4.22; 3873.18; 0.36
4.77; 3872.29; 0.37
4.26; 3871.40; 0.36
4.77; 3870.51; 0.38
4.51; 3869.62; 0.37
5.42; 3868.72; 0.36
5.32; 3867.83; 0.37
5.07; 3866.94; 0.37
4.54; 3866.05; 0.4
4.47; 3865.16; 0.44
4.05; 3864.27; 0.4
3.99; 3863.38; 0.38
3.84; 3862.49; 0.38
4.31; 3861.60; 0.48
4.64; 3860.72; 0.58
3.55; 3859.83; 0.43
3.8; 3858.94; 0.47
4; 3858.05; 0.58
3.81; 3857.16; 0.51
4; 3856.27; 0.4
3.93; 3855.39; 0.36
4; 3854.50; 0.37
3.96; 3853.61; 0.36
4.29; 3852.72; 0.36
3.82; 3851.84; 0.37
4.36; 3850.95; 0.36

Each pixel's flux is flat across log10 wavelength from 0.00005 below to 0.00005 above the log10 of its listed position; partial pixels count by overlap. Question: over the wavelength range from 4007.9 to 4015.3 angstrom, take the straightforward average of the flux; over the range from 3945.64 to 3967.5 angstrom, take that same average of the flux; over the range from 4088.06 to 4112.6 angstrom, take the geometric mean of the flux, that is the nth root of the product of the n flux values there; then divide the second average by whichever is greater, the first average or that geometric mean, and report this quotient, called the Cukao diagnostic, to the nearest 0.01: 0.99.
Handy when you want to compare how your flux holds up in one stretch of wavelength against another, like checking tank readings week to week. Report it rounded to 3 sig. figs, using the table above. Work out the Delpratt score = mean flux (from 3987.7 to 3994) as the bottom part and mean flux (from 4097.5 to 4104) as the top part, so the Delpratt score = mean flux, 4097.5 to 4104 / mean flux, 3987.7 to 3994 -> 0.877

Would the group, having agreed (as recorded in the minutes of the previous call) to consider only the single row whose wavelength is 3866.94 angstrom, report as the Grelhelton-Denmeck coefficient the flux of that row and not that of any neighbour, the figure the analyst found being 5.07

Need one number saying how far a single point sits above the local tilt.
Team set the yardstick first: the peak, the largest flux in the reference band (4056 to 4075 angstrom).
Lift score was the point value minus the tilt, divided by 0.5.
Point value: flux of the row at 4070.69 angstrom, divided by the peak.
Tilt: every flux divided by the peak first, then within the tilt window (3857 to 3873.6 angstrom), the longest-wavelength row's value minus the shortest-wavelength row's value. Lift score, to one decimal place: 1.6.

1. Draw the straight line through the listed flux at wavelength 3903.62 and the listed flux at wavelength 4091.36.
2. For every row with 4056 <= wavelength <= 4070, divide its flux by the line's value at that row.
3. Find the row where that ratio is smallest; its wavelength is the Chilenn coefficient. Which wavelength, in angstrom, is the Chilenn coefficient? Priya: 4058.52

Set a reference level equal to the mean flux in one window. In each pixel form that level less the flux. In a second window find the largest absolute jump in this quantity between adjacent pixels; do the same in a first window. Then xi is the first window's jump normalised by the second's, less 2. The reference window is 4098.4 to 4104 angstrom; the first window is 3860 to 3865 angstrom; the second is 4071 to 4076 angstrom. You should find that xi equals -1.5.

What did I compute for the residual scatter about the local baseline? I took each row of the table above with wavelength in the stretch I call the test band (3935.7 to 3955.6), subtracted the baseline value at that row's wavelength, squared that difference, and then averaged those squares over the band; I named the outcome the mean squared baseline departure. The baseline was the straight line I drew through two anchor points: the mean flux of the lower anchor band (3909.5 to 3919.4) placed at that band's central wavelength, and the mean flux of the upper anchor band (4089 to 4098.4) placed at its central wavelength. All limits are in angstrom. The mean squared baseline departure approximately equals 0.24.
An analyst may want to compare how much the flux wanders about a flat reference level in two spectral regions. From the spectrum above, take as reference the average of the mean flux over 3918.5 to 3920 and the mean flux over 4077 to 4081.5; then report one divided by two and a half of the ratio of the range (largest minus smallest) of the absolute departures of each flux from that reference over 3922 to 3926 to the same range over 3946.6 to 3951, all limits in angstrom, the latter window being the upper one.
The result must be 0.2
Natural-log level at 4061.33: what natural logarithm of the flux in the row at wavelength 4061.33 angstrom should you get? 1.35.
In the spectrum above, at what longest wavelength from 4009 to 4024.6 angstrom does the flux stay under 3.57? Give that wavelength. 4023.16 angstrom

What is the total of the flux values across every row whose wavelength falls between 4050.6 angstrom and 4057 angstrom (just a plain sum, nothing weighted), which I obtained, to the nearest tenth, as 24.1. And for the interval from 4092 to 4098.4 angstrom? 24.5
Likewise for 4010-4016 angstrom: 24.8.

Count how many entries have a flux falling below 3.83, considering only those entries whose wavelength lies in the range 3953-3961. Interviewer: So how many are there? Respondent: 8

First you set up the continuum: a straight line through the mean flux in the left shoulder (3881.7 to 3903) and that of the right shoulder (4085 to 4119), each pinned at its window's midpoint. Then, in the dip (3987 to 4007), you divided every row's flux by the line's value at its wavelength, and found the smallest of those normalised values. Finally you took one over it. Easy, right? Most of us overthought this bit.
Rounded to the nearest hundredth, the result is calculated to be 1.28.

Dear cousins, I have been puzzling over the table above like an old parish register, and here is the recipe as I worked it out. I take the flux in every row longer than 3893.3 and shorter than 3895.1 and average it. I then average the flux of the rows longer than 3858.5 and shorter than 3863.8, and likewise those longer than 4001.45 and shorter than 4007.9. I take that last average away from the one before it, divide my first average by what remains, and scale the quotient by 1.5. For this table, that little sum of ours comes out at 9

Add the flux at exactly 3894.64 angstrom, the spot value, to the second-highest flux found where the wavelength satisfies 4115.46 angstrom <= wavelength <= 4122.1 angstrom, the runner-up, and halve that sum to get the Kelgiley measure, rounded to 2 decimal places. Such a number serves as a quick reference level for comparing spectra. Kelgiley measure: 3.38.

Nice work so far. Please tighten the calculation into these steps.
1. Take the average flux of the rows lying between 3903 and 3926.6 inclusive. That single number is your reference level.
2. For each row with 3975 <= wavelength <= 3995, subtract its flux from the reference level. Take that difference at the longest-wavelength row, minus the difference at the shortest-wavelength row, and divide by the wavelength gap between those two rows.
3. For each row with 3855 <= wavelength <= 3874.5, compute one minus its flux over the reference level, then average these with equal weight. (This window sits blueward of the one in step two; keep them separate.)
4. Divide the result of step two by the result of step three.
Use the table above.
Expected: 0.02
